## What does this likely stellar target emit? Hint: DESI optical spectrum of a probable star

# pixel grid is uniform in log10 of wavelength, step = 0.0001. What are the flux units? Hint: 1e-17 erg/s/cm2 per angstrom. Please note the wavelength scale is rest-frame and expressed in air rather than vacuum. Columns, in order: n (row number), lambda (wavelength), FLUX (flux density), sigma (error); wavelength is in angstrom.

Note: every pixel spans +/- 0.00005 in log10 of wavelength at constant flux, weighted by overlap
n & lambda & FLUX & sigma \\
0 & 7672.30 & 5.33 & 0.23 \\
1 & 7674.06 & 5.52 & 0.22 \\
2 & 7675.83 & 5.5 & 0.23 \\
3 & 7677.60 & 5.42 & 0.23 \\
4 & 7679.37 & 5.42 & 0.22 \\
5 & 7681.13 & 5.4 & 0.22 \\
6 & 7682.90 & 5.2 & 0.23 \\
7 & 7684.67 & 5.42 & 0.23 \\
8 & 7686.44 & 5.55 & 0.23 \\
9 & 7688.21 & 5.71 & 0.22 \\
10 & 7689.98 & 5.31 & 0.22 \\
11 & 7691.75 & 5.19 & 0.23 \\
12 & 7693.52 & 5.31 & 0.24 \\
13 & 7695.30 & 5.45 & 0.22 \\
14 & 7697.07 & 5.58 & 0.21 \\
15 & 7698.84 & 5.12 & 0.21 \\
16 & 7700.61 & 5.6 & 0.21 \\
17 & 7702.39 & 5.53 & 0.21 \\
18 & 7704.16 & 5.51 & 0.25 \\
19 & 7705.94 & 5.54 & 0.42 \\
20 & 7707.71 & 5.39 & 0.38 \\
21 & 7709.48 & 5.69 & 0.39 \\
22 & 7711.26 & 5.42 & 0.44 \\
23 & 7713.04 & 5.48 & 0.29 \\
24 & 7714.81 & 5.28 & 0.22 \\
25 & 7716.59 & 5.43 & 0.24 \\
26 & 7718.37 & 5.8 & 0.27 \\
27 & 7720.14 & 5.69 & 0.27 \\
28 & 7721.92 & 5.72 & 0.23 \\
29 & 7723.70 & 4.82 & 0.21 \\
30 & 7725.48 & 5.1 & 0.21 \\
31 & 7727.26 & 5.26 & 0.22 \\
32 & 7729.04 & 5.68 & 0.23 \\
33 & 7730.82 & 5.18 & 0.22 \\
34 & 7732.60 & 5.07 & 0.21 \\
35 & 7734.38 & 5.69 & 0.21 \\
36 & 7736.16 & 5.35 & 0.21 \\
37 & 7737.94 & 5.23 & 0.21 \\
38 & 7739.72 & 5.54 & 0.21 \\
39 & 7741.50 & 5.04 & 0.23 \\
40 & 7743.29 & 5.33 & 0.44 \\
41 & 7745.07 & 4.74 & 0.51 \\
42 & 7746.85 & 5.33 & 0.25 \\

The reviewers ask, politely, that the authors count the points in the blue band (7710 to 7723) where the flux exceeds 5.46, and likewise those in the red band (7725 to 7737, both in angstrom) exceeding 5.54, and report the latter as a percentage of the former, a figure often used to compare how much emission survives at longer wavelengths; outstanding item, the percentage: 50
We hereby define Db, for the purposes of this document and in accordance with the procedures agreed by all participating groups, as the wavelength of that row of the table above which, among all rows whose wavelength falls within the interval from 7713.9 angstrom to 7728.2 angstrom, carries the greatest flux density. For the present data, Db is 7718.37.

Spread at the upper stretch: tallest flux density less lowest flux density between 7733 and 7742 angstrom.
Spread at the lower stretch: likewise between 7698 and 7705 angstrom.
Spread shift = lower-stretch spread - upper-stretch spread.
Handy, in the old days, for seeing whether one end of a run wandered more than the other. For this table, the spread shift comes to -0.17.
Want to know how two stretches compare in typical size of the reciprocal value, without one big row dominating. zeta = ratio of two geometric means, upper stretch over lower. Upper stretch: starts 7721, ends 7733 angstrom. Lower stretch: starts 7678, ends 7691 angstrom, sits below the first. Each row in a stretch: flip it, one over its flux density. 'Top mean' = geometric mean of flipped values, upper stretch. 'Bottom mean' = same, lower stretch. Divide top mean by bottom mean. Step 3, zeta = 1.03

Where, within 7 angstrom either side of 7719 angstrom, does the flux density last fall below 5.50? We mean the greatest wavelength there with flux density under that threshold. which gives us 7725.48 angstrom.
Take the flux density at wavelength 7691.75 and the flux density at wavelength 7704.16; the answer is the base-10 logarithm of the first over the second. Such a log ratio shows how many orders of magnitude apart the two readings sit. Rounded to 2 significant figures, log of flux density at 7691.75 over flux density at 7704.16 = -0.026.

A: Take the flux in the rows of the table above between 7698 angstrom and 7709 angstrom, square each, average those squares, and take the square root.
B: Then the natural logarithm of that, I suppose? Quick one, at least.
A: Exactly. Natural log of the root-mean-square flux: 1.70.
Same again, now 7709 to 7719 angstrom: 1.71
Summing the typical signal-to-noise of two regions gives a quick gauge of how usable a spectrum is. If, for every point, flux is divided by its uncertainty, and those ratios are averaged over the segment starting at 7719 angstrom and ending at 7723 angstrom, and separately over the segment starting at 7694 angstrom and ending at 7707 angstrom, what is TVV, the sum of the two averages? 46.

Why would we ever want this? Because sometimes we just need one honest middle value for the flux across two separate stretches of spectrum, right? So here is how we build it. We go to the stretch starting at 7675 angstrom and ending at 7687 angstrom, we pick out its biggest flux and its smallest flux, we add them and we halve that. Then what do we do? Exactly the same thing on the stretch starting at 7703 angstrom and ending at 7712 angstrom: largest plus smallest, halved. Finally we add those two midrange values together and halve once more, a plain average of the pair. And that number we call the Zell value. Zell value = 5.46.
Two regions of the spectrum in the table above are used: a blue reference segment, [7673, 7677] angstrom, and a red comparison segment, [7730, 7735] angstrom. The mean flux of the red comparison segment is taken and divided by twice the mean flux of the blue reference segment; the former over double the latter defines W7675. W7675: 0.482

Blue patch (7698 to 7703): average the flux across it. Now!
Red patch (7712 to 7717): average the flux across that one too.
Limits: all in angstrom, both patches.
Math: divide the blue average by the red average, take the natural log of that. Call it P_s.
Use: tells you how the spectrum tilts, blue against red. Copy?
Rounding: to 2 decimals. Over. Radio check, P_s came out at 0.00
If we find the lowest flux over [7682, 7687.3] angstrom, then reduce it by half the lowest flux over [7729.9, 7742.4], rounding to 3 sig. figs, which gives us 2.68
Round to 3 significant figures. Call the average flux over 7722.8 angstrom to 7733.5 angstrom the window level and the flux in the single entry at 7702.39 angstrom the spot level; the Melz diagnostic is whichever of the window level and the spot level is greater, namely 5.53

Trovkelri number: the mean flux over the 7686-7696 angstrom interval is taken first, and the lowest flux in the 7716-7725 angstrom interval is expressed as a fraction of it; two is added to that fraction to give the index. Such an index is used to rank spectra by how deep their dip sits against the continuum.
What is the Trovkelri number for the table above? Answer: 2.89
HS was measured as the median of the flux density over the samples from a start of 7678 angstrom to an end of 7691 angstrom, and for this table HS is 5.42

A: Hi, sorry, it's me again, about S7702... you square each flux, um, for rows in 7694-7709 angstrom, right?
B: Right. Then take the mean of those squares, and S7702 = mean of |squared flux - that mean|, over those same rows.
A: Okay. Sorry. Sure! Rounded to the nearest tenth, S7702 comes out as 1.2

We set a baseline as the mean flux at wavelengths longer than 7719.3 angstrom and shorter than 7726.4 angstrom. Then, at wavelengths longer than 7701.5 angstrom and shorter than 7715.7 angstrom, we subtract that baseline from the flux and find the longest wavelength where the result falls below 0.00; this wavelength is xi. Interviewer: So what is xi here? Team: 7714.81 angstrom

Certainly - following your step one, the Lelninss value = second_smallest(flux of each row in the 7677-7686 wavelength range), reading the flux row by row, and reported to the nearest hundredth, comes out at 5.40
